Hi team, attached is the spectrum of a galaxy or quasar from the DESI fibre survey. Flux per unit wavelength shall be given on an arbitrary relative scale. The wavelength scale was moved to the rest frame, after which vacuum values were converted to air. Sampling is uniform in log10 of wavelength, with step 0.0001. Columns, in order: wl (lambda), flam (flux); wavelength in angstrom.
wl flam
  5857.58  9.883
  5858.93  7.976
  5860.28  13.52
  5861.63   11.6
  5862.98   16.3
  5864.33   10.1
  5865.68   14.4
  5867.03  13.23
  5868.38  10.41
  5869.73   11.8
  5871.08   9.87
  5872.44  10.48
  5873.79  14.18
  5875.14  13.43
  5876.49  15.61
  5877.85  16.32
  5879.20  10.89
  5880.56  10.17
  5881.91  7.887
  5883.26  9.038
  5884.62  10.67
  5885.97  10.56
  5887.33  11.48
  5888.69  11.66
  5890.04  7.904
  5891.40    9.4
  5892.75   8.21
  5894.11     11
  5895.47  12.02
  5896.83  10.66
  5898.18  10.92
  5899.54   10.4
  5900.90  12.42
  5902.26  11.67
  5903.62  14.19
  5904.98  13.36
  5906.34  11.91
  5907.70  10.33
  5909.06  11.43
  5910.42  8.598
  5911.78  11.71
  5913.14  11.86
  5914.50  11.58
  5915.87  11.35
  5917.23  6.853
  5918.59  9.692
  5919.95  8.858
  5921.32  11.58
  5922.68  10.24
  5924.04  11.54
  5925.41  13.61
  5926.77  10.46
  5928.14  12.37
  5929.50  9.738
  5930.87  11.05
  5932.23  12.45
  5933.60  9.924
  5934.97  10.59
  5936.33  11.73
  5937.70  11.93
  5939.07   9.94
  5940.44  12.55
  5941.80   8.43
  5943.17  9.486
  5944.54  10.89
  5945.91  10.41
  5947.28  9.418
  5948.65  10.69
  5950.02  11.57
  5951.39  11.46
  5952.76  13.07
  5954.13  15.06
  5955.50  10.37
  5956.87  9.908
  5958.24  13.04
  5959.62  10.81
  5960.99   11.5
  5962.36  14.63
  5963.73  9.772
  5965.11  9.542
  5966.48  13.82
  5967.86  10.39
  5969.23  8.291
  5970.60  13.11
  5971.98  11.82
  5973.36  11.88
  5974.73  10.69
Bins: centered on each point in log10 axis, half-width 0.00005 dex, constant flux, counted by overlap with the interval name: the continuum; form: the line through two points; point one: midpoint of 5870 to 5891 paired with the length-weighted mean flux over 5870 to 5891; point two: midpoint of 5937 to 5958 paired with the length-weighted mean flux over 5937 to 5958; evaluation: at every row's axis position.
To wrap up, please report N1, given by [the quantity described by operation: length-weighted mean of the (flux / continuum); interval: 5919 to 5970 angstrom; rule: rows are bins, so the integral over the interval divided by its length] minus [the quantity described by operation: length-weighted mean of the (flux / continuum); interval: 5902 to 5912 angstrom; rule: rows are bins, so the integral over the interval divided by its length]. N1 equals -0.03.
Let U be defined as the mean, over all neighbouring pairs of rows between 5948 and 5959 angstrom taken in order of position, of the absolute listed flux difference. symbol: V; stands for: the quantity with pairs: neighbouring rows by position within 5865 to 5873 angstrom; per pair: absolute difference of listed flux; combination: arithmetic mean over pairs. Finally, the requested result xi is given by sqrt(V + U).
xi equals 1.85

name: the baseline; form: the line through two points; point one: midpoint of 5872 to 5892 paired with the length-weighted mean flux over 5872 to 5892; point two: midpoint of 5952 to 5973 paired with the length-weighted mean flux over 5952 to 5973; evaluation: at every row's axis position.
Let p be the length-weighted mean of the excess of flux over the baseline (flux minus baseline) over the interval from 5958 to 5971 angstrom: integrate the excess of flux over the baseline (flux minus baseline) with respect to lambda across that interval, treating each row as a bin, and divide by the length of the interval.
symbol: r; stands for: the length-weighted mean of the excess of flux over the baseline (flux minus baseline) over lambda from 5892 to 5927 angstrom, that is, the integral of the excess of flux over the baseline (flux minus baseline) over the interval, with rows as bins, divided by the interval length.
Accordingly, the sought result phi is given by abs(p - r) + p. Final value -0.1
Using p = -0.3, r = -0.43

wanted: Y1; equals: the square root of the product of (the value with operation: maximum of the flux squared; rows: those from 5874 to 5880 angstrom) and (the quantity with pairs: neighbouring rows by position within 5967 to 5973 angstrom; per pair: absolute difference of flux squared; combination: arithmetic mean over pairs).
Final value 124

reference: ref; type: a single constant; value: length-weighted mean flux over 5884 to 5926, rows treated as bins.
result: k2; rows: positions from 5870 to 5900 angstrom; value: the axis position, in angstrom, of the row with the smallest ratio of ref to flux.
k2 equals 5877.85 angstrom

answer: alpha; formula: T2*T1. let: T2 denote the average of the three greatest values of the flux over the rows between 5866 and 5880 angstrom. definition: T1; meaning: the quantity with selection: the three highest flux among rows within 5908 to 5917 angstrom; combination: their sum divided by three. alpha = 180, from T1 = 11.7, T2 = 15.4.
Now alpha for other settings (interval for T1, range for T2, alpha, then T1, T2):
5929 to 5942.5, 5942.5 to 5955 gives 163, 12.3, 13.2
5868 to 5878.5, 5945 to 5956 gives 203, 15.4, 13.2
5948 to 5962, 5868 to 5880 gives 211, 13.7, 15.4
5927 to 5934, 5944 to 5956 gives 158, 12.0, 13.2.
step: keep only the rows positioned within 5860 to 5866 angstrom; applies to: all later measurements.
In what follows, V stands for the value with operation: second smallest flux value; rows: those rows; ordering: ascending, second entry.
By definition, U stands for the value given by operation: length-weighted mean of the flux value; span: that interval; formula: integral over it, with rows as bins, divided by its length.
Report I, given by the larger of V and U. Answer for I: 13.1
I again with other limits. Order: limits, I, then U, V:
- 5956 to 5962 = 11.5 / 11.5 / 10.81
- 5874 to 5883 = 12.3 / 12.3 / 10.17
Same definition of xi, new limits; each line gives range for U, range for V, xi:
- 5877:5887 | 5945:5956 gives 1.88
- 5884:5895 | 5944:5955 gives 1.59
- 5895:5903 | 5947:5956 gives 1.66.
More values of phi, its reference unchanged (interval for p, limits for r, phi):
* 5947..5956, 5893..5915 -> 0.3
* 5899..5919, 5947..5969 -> -0.1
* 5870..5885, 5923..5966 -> 1.2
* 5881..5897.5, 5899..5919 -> -0.3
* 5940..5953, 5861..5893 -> 0.2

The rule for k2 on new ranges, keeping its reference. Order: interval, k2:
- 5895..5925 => 5903.62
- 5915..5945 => 5925.41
